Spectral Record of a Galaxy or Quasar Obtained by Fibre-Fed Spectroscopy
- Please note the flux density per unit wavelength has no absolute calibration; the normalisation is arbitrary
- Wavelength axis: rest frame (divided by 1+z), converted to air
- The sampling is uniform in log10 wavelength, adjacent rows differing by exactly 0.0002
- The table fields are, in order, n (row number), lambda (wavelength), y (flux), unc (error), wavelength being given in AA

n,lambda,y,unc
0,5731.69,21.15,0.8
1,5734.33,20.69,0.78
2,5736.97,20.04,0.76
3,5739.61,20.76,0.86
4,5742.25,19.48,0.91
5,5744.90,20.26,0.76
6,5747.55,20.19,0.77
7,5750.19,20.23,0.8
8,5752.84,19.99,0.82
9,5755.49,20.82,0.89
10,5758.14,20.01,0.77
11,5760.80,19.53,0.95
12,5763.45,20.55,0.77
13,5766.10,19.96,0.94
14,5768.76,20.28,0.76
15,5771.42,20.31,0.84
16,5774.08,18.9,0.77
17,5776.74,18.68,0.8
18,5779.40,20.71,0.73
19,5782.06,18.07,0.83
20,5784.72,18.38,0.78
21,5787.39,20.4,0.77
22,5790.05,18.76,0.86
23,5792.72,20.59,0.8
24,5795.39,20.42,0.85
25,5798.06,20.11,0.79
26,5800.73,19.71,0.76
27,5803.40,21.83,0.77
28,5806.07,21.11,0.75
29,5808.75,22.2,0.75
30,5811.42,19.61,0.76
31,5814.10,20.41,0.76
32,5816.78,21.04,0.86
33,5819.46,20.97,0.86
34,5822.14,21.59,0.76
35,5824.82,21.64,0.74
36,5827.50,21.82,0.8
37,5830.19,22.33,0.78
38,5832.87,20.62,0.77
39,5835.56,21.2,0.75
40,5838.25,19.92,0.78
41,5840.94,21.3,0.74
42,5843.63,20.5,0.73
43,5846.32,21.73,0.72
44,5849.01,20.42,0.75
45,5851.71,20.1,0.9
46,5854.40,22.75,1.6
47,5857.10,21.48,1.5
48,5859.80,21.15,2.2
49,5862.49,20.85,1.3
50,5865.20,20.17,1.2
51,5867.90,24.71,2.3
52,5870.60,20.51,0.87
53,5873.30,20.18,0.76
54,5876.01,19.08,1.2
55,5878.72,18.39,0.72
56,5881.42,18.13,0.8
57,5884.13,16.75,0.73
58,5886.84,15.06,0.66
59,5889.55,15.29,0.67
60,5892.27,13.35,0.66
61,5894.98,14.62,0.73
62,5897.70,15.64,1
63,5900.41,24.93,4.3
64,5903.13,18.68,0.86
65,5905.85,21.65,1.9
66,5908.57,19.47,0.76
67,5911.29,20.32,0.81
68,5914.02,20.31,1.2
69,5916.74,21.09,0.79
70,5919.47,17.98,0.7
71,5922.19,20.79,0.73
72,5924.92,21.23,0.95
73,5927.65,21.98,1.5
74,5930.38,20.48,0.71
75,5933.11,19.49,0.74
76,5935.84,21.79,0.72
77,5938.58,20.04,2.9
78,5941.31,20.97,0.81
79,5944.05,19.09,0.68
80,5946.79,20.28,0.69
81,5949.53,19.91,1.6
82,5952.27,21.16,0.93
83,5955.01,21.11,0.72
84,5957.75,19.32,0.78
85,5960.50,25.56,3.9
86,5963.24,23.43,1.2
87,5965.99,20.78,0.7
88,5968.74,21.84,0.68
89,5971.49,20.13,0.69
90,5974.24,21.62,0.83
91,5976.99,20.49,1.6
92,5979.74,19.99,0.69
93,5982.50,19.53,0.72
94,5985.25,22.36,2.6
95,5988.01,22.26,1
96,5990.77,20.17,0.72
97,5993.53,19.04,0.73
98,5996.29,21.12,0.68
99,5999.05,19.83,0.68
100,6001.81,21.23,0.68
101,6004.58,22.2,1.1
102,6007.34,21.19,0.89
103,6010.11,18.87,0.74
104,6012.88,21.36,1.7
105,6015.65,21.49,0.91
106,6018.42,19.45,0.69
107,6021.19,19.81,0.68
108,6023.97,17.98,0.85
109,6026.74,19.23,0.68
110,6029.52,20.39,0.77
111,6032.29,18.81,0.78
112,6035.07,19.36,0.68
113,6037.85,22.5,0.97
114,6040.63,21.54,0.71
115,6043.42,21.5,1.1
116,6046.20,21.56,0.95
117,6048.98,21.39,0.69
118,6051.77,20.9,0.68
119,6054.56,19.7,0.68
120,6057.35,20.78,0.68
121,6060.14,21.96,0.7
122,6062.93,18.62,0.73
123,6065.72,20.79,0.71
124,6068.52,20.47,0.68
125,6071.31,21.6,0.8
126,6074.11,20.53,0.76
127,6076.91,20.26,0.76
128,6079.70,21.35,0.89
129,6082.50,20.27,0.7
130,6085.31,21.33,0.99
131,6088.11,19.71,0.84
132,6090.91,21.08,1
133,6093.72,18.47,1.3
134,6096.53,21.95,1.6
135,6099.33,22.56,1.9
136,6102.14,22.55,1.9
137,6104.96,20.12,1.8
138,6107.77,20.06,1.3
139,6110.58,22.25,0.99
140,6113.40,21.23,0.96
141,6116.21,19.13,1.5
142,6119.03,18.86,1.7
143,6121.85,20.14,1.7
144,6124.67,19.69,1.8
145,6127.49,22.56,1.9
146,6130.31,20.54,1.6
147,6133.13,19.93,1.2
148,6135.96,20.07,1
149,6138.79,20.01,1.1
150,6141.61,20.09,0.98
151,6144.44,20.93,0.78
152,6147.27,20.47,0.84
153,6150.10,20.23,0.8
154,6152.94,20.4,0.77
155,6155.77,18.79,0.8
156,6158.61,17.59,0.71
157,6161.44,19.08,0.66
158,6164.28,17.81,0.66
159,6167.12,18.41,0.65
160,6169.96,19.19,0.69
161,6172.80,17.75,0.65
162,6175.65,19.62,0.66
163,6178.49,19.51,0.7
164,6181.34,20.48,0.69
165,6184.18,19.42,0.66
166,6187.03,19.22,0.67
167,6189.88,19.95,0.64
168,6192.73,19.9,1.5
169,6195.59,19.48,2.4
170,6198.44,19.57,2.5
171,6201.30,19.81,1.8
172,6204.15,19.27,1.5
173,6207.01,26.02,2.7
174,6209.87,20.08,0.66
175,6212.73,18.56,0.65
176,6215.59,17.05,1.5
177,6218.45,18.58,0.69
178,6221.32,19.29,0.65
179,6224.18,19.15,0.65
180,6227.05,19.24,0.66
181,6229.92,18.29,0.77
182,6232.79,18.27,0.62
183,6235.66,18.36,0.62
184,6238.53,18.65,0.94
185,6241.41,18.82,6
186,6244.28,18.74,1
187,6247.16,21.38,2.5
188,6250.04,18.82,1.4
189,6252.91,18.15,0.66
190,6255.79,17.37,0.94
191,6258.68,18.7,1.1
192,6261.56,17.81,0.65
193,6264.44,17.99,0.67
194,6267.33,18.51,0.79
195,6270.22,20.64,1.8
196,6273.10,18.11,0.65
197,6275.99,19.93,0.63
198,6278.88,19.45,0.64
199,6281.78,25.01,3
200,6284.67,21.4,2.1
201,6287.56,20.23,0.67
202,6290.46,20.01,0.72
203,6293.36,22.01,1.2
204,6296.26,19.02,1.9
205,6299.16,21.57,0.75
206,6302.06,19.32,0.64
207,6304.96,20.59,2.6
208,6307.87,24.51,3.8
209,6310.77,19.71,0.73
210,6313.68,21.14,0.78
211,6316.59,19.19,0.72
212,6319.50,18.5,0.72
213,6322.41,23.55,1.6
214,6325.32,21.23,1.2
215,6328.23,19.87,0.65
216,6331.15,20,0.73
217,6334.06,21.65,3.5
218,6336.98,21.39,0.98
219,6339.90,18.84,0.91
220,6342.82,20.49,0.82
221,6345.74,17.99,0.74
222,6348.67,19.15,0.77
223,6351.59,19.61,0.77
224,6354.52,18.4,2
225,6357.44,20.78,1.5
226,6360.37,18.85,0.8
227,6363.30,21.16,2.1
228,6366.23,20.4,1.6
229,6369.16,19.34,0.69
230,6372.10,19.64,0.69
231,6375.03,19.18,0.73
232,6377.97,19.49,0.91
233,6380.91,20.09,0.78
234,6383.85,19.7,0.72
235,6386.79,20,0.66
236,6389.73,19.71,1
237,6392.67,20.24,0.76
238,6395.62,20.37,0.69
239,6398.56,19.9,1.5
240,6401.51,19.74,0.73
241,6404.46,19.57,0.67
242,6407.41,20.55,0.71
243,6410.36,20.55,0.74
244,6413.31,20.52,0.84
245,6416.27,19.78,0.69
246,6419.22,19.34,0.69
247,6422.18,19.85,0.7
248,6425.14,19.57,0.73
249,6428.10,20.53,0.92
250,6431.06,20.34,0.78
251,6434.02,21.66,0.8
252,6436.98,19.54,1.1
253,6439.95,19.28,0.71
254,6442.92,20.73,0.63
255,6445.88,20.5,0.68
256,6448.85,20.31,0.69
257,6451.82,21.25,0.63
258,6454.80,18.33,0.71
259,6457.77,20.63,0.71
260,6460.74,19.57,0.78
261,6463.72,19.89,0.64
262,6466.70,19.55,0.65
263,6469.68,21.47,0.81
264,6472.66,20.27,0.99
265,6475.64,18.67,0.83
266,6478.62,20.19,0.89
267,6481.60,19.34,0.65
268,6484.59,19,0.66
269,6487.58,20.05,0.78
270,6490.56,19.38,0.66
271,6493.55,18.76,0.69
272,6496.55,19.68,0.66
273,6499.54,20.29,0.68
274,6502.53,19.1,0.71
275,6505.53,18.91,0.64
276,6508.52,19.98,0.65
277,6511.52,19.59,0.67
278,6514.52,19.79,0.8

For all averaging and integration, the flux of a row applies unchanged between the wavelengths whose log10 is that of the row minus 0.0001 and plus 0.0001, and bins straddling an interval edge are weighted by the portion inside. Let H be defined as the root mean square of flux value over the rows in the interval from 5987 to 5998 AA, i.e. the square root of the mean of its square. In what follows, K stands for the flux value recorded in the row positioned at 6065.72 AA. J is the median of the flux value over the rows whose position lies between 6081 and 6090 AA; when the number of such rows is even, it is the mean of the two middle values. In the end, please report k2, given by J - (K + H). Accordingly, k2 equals -21.2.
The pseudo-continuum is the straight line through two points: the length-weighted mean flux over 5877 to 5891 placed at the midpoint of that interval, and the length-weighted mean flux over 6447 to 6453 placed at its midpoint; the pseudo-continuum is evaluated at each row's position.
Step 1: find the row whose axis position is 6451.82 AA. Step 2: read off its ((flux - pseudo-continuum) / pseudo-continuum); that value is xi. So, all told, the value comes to 0.02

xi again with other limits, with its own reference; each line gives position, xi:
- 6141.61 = 0.08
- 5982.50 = 0.12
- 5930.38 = 0.20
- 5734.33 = 0.32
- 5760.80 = 0.23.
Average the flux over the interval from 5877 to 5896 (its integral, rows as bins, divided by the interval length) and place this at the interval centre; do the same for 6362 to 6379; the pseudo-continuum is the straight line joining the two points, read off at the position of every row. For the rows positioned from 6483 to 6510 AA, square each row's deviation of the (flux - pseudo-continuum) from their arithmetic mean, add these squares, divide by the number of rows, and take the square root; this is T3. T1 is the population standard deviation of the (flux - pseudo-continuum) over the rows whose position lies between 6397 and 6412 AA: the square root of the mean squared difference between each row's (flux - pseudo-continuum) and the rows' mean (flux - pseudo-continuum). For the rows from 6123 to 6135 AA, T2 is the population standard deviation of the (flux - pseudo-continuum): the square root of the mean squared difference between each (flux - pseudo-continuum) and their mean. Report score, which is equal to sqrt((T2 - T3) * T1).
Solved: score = 0.5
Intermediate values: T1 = 0.4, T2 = 1.13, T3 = 0.52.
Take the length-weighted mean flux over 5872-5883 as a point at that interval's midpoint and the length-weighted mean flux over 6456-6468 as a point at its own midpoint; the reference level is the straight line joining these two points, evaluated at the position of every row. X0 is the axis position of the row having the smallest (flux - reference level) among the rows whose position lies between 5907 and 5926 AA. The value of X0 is 5919.47 AA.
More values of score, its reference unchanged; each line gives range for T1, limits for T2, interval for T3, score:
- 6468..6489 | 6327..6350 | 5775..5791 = 0.4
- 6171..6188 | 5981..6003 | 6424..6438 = 0.6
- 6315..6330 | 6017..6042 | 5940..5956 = 1.0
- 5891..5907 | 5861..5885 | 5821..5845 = 2.4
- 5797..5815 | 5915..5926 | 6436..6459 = 0.6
